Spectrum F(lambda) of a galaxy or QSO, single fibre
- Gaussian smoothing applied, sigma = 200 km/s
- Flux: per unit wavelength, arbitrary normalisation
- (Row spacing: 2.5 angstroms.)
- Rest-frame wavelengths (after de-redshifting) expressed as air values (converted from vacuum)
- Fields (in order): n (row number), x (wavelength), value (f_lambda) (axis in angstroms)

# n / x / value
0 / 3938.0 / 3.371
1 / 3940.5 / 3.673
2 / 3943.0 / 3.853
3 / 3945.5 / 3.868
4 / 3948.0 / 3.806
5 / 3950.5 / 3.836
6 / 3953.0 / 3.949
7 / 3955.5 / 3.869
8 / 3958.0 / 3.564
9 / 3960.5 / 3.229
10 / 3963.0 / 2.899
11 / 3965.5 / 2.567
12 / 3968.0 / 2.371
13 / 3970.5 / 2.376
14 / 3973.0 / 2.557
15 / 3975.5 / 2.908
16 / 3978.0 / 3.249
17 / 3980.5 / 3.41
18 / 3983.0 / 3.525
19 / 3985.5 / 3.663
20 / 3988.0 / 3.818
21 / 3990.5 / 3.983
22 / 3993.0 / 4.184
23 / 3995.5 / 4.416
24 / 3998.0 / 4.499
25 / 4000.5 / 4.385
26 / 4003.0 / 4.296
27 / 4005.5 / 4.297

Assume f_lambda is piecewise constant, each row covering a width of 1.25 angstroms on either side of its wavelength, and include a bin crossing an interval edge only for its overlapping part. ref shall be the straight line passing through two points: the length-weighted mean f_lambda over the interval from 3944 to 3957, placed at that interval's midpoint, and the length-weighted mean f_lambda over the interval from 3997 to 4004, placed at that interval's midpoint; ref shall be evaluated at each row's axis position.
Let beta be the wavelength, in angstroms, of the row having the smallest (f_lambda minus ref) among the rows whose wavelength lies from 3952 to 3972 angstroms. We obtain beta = 3970.5 angstroms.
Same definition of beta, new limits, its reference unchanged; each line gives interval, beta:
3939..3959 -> 3958.0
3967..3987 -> 3970.5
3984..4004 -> 3985.5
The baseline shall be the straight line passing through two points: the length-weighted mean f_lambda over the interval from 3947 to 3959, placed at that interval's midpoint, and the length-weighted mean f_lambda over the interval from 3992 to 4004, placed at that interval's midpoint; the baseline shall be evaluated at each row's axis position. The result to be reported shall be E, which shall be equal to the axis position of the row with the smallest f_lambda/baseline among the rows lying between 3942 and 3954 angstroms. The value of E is 3950.5 angstroms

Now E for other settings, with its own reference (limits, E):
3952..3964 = 3963.0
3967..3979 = 3970.5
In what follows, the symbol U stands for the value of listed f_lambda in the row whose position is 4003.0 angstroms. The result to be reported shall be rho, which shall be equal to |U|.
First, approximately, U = 4.296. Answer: 4.30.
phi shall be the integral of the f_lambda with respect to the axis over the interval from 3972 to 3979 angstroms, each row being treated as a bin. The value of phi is 20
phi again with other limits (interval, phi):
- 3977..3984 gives 24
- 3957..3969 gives 35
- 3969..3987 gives 56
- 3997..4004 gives 31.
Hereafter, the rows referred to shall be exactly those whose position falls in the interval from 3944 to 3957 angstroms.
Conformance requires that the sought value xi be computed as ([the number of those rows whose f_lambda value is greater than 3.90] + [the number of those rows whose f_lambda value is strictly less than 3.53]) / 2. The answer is 0.5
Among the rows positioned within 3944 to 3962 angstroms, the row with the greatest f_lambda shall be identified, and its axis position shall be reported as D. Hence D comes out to 3953.0 angstroms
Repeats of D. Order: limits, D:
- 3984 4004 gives 3998.0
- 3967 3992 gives 3990.5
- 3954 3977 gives 3955.5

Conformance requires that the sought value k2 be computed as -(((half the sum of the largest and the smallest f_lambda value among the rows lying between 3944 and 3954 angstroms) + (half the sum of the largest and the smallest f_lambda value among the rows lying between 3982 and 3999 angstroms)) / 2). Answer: -3.94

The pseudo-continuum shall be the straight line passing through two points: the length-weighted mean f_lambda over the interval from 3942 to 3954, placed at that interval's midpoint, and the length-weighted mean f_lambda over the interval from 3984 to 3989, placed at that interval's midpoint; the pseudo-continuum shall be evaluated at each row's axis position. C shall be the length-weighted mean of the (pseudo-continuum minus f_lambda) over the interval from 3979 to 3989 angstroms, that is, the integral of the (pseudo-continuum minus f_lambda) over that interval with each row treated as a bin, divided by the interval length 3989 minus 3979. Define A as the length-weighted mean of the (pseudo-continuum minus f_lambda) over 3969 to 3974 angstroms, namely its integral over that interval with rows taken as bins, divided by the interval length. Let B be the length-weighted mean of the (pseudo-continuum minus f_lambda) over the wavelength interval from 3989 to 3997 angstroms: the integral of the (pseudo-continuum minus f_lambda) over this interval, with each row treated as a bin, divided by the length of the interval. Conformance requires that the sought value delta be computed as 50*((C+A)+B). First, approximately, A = 1.3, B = -0.5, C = 0.14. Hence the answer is 49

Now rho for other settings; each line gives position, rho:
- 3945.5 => 3.87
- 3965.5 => 2.57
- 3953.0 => 3.95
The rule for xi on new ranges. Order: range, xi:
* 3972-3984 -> 2.5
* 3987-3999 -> 2.0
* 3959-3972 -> 2.5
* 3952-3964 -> 1.5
